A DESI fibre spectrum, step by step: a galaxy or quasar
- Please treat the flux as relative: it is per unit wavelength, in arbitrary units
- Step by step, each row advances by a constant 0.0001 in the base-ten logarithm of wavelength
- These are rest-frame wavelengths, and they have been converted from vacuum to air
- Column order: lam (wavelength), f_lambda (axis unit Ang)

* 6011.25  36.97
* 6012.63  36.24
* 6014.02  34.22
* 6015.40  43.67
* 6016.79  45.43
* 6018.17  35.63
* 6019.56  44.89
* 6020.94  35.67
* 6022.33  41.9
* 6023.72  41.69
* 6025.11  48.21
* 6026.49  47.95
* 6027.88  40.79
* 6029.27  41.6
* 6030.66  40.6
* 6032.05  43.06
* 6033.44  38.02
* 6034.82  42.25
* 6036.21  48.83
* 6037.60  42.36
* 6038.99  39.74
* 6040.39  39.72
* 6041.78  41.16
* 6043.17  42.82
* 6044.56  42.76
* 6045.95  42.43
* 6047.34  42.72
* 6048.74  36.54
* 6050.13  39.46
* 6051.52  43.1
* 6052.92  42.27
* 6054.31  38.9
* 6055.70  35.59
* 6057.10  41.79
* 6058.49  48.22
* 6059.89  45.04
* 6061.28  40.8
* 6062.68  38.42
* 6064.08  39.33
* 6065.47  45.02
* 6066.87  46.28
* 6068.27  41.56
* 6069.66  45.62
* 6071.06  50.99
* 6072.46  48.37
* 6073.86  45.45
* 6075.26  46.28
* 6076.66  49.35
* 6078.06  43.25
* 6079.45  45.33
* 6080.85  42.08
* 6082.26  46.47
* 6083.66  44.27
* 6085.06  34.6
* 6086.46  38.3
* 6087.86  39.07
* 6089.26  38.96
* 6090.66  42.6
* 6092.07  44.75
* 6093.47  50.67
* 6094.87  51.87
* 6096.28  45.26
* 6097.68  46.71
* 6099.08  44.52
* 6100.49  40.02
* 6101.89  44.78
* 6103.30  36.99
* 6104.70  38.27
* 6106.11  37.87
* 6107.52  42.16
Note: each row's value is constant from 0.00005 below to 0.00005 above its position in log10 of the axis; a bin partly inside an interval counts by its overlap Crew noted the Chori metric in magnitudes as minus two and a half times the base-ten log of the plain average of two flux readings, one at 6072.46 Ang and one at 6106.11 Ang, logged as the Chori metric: -4.09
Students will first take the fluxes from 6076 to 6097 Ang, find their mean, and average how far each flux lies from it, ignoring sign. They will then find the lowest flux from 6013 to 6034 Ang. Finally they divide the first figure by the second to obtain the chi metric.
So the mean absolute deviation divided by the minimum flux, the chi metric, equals 0.108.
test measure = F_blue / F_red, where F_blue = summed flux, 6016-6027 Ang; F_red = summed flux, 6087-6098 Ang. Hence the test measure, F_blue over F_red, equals 0.95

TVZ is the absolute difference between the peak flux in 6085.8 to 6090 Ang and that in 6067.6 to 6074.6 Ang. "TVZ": 12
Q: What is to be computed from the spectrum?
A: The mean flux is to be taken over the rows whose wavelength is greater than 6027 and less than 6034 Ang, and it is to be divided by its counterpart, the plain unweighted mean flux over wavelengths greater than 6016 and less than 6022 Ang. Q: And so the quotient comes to 1.01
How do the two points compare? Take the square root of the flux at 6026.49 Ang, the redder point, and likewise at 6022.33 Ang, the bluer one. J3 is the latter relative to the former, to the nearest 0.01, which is 0.93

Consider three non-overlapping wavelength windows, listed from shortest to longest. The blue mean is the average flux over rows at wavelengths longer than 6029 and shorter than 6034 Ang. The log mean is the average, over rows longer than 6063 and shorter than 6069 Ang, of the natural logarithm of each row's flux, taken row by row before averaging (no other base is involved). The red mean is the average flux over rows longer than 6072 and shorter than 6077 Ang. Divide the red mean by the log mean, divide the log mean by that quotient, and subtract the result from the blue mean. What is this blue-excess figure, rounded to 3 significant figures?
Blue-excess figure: 40.5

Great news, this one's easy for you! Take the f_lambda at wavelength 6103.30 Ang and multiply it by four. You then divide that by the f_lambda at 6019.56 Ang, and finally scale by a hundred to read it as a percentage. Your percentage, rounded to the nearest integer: 330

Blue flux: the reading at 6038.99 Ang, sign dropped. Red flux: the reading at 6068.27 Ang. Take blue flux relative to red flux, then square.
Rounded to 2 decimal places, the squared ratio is 0.91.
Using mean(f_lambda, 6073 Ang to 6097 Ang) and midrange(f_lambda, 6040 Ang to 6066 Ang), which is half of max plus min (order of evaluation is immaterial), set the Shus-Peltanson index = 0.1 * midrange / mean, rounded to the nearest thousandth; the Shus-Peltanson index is 0.095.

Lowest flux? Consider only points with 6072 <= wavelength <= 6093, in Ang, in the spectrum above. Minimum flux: 34.6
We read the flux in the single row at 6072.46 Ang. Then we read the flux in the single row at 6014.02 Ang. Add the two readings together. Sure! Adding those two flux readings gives 82.6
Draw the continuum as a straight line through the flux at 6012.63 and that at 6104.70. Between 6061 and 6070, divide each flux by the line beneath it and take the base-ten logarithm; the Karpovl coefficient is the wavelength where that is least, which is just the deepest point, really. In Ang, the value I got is 6062.68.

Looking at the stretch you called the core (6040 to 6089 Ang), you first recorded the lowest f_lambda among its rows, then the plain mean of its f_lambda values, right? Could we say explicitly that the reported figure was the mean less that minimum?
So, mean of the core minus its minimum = 8.1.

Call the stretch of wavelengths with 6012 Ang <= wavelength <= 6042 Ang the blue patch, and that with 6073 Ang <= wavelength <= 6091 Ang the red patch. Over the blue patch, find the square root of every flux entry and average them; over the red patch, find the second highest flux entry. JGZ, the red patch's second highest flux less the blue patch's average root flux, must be 40.0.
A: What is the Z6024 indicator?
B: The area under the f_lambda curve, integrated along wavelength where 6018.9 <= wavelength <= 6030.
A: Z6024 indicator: 475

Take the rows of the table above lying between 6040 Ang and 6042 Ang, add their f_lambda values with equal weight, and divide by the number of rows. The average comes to 40.4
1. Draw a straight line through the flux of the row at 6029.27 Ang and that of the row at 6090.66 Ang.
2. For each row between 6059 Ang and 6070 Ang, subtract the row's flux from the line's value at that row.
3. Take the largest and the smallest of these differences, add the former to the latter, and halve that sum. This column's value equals 0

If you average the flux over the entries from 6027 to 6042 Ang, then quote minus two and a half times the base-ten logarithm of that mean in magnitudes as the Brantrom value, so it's -4.05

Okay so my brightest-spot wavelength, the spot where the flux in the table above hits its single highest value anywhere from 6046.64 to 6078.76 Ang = 6071.06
